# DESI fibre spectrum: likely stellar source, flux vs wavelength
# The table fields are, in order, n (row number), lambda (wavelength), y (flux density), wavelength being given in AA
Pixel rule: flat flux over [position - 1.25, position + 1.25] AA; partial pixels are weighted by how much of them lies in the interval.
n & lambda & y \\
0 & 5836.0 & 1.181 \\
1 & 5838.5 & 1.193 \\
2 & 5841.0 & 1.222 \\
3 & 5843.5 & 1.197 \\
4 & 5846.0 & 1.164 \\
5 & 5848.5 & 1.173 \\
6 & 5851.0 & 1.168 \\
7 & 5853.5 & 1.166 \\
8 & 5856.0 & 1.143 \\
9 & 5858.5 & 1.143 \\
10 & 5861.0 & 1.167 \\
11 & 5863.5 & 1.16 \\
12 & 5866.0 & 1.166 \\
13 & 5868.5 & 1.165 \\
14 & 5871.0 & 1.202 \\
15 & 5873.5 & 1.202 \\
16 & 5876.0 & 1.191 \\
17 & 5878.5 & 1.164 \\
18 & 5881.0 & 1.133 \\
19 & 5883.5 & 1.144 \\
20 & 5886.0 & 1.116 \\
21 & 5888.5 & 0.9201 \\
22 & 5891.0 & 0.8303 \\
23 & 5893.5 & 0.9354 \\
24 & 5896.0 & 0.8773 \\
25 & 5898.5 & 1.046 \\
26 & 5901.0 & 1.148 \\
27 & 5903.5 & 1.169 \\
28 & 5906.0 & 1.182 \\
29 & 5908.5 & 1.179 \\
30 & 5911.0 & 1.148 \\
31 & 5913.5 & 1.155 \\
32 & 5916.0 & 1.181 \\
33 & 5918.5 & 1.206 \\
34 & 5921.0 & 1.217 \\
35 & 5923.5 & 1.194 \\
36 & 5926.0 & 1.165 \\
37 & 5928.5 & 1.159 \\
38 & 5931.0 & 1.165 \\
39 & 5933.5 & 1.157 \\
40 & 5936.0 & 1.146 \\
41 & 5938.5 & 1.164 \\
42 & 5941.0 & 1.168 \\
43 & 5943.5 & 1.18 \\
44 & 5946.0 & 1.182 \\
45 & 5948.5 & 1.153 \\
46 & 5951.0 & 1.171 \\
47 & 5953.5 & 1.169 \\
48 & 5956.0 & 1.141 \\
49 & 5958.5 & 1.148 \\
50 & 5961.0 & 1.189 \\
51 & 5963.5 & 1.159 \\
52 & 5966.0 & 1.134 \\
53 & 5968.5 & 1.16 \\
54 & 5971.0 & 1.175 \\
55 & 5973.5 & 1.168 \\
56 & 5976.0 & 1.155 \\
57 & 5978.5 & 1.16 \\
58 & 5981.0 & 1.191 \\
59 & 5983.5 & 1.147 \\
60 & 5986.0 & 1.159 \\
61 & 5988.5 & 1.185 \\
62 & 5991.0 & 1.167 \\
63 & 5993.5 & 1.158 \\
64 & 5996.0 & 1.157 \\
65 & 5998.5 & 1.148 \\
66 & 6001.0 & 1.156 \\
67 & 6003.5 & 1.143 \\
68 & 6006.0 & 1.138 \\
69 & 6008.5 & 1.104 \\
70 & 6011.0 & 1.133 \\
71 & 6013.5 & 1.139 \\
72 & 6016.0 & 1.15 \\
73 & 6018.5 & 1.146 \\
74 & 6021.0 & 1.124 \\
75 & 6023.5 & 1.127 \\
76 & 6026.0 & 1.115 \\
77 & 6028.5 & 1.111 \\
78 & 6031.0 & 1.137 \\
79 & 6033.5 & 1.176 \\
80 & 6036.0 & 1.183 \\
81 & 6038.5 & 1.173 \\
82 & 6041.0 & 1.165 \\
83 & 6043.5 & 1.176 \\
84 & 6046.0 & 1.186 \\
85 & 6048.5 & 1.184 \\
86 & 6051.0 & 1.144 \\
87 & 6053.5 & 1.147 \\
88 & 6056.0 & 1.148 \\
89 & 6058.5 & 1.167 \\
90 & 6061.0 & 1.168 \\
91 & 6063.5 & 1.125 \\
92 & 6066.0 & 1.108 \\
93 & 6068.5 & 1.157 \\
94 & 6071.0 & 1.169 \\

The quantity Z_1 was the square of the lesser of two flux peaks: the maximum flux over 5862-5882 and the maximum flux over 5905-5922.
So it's 1.44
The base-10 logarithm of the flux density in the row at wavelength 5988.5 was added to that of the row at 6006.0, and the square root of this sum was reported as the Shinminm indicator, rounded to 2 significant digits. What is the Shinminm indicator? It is 0.36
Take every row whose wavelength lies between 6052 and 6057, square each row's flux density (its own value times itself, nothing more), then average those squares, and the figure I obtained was 1.32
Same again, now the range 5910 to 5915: 1.33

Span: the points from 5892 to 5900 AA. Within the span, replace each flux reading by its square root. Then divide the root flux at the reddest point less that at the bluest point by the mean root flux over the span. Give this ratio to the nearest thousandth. 0.057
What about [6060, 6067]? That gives -0.026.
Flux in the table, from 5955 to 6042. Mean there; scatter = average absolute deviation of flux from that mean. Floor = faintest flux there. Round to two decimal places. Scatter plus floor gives 1.12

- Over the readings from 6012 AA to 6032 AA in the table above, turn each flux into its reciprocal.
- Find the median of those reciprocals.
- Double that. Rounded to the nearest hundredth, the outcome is 1.77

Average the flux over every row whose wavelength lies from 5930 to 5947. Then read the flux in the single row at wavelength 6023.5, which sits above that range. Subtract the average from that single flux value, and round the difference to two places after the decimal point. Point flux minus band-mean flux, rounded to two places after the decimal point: -0.04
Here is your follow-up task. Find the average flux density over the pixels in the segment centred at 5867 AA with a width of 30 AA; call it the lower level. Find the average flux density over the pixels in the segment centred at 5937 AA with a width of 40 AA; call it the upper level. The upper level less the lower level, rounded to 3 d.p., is 0.004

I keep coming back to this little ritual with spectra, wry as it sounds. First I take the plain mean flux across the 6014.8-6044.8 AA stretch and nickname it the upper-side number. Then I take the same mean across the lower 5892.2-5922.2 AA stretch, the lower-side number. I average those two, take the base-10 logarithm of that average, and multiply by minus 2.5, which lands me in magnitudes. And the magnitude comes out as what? -0.137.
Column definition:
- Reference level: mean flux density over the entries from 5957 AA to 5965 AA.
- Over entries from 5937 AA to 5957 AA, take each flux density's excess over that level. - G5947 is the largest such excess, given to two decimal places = 0.02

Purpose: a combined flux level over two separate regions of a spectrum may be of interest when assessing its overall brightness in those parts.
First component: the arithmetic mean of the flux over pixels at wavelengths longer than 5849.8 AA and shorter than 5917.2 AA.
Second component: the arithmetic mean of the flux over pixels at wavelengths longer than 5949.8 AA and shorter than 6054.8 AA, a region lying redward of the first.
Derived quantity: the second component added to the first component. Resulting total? 2.27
